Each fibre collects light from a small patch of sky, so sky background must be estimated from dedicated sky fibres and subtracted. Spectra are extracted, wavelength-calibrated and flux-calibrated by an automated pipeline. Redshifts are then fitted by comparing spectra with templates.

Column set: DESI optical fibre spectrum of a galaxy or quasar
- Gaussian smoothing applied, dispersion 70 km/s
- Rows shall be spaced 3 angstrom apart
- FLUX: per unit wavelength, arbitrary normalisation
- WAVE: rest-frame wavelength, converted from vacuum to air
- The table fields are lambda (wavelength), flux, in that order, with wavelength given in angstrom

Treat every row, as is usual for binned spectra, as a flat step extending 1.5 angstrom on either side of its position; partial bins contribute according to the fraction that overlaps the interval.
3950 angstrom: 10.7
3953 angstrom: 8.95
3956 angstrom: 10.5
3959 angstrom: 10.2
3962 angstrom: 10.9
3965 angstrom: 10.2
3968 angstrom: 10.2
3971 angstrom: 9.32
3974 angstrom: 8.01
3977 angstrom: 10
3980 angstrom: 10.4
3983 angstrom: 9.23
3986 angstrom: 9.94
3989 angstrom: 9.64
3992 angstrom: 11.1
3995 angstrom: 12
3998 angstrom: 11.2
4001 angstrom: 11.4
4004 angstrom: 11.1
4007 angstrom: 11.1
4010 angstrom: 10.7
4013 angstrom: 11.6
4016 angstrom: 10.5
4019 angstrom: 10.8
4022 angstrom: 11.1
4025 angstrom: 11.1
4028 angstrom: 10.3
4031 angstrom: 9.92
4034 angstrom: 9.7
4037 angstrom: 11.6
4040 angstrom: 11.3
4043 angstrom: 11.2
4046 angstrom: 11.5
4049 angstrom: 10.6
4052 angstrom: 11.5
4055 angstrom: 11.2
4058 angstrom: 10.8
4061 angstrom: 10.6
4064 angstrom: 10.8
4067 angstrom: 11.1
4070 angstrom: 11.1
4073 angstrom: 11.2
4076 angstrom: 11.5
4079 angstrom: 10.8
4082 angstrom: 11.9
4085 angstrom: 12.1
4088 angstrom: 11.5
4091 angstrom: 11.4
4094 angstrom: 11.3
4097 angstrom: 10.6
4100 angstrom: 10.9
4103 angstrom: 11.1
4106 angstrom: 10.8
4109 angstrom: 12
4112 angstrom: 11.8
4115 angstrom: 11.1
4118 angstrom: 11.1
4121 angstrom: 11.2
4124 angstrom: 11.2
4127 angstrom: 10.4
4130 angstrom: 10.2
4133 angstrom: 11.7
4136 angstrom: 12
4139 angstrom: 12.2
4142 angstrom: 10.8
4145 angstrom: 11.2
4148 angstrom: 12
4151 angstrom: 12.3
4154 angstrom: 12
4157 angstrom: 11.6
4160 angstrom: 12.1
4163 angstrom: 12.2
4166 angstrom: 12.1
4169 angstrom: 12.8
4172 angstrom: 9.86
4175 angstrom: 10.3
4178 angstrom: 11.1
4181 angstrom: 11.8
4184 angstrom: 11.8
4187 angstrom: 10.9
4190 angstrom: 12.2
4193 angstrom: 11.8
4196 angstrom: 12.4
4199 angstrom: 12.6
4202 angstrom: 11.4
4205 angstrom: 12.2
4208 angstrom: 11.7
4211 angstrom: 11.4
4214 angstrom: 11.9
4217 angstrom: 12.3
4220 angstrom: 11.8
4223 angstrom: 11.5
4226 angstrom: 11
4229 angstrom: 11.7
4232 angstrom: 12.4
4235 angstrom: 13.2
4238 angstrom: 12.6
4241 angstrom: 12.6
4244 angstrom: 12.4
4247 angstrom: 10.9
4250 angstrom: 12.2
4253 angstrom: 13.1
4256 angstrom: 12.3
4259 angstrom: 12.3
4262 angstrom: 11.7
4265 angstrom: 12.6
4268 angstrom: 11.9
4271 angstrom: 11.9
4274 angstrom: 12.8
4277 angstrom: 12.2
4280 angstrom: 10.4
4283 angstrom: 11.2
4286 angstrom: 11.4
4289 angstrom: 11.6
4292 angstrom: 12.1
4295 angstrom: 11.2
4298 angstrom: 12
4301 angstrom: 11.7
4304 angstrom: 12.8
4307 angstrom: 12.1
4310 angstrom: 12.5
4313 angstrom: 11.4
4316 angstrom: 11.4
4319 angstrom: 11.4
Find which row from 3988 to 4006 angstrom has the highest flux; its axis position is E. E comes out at 3995 angstrom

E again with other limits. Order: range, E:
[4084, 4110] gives 4085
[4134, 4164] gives 4151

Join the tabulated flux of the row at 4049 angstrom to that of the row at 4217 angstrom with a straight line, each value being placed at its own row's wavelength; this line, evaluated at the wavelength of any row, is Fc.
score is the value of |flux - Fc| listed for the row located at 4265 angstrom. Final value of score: 0.2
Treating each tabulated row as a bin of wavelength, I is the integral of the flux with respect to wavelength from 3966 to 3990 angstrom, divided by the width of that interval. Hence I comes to 9.6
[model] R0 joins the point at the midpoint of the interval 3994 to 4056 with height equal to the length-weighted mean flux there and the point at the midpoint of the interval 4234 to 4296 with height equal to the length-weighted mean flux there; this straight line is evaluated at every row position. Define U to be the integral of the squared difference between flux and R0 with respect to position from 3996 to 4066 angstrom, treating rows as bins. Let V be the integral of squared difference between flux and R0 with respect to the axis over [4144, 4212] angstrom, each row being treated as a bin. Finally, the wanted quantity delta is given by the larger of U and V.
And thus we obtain 33.4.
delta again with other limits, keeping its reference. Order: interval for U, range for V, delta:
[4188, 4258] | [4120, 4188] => 39.8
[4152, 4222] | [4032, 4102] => 31.9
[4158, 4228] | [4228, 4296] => 35.9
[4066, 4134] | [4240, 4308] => 30.7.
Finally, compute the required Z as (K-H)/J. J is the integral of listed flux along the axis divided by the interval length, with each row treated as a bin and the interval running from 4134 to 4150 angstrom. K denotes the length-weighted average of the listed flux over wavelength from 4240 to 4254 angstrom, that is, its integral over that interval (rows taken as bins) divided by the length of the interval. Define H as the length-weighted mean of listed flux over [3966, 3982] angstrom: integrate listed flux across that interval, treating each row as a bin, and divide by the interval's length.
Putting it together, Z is 0.223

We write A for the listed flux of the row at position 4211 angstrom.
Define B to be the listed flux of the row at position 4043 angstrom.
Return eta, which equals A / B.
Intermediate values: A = 11.4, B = 11.2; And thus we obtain 1.02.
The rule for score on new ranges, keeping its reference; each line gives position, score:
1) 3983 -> 0.7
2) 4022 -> 0.8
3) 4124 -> 0.2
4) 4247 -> 1.7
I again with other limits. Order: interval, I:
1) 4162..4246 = 11.8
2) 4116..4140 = 11.2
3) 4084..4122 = 11.3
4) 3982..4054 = 10.9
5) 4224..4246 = 12.2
